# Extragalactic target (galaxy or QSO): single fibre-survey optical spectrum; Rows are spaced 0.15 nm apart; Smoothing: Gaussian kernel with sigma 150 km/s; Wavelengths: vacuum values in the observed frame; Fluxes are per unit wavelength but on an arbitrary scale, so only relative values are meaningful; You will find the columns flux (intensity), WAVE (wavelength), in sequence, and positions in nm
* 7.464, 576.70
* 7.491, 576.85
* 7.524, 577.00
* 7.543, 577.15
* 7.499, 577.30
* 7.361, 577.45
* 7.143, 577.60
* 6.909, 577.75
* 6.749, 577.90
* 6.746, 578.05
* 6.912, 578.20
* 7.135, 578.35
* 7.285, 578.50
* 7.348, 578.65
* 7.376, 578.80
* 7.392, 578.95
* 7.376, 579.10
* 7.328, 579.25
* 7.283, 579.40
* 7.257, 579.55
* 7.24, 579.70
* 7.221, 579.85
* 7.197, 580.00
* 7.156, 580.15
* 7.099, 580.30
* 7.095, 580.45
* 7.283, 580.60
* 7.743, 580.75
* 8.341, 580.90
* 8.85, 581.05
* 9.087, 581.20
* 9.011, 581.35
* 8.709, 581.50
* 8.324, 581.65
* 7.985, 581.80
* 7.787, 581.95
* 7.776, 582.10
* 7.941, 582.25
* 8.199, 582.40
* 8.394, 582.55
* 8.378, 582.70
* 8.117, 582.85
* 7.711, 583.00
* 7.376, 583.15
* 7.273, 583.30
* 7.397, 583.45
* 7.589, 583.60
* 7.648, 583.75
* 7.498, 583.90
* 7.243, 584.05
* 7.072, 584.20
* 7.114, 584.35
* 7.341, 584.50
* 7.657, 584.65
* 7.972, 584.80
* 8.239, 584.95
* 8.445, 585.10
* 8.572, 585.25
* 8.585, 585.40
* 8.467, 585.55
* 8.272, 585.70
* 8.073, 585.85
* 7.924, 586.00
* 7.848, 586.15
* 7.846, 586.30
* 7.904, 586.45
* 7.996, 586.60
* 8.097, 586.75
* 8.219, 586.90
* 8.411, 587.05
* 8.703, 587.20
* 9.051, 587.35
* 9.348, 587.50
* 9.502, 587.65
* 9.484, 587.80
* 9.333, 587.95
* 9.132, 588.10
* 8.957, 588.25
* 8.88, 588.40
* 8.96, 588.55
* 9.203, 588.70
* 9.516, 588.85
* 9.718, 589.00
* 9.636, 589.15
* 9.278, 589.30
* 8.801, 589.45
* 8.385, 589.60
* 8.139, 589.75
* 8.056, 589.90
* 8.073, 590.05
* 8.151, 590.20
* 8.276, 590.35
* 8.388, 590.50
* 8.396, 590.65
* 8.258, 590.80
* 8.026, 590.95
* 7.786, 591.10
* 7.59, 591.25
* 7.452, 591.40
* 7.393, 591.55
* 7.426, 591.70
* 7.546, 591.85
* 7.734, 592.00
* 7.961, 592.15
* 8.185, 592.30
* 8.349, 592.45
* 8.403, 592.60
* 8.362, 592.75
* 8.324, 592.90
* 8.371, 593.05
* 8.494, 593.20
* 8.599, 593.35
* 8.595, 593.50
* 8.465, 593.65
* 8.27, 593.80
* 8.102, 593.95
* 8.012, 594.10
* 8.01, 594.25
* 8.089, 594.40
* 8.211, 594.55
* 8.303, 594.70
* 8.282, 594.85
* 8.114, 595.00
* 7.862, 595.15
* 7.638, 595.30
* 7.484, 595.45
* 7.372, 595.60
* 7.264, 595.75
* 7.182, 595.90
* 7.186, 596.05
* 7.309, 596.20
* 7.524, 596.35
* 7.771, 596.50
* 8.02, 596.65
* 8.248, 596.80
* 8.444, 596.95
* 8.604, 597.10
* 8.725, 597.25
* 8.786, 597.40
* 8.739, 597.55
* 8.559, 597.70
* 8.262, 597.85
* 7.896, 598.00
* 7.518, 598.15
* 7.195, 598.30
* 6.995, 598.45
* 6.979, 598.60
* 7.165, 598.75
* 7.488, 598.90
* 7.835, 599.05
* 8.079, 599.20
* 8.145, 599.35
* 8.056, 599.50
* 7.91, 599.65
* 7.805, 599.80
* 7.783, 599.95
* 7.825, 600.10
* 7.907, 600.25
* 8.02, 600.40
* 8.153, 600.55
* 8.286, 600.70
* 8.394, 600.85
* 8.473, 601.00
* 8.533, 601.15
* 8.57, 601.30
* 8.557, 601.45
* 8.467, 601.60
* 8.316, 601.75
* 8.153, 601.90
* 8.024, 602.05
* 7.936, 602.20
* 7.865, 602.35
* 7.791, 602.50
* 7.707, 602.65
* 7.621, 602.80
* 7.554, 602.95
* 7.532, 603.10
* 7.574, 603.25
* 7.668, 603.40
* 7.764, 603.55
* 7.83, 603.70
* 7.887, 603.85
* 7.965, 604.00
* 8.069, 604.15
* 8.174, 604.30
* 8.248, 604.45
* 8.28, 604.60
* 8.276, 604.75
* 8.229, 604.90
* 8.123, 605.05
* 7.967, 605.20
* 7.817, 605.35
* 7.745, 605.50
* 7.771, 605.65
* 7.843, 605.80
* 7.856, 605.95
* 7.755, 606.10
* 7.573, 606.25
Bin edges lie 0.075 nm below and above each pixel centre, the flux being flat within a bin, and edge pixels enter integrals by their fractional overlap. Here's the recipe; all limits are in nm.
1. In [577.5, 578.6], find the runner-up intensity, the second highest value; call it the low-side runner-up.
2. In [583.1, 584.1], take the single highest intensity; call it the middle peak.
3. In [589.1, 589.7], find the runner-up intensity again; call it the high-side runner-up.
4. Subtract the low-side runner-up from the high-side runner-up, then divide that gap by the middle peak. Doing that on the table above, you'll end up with 0.28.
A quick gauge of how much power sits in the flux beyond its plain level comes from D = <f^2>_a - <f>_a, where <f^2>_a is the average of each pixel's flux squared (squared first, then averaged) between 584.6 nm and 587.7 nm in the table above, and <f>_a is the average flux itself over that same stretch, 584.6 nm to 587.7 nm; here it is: 61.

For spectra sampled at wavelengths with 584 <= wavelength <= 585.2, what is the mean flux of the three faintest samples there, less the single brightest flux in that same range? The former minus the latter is -1.30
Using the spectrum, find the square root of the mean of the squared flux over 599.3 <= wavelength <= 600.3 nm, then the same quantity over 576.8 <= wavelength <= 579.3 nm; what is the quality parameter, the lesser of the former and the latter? 7.25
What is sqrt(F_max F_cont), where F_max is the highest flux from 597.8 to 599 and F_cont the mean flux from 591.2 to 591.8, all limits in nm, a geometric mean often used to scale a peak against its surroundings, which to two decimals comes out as 7.85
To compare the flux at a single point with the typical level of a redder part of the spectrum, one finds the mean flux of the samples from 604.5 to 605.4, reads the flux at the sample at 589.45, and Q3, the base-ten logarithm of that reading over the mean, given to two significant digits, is 0.035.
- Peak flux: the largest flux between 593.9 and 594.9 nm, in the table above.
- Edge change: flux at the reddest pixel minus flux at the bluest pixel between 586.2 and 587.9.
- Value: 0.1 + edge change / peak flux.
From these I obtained 0.30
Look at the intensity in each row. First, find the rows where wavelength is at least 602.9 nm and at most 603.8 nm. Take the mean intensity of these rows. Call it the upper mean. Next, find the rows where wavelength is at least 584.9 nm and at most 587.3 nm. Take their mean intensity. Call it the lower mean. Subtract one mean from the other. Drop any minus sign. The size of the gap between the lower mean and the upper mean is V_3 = 0.57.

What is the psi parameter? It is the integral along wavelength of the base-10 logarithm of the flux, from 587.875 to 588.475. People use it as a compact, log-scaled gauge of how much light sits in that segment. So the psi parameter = 0.575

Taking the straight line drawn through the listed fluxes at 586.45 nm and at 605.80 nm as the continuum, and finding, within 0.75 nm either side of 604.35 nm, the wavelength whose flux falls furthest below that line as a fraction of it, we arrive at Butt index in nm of 603.70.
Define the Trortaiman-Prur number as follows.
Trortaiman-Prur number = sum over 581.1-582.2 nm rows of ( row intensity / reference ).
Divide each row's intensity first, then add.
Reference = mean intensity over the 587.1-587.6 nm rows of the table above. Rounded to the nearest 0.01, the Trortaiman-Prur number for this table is 6.50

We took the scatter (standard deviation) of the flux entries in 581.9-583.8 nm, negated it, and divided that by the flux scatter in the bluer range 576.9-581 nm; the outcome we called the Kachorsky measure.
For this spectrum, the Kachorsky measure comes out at -1.2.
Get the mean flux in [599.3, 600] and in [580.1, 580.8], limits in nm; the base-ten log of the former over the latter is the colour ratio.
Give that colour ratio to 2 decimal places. 0.04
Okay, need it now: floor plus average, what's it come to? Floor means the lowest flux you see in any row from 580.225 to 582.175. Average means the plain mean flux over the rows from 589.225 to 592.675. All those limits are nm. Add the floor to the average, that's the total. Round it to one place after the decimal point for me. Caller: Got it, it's 15.2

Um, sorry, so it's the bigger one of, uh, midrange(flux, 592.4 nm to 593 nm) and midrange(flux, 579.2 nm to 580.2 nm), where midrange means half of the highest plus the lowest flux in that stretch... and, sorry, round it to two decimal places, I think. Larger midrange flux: 8.36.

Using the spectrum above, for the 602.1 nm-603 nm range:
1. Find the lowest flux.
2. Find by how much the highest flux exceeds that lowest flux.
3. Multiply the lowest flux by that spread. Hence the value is 2.9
